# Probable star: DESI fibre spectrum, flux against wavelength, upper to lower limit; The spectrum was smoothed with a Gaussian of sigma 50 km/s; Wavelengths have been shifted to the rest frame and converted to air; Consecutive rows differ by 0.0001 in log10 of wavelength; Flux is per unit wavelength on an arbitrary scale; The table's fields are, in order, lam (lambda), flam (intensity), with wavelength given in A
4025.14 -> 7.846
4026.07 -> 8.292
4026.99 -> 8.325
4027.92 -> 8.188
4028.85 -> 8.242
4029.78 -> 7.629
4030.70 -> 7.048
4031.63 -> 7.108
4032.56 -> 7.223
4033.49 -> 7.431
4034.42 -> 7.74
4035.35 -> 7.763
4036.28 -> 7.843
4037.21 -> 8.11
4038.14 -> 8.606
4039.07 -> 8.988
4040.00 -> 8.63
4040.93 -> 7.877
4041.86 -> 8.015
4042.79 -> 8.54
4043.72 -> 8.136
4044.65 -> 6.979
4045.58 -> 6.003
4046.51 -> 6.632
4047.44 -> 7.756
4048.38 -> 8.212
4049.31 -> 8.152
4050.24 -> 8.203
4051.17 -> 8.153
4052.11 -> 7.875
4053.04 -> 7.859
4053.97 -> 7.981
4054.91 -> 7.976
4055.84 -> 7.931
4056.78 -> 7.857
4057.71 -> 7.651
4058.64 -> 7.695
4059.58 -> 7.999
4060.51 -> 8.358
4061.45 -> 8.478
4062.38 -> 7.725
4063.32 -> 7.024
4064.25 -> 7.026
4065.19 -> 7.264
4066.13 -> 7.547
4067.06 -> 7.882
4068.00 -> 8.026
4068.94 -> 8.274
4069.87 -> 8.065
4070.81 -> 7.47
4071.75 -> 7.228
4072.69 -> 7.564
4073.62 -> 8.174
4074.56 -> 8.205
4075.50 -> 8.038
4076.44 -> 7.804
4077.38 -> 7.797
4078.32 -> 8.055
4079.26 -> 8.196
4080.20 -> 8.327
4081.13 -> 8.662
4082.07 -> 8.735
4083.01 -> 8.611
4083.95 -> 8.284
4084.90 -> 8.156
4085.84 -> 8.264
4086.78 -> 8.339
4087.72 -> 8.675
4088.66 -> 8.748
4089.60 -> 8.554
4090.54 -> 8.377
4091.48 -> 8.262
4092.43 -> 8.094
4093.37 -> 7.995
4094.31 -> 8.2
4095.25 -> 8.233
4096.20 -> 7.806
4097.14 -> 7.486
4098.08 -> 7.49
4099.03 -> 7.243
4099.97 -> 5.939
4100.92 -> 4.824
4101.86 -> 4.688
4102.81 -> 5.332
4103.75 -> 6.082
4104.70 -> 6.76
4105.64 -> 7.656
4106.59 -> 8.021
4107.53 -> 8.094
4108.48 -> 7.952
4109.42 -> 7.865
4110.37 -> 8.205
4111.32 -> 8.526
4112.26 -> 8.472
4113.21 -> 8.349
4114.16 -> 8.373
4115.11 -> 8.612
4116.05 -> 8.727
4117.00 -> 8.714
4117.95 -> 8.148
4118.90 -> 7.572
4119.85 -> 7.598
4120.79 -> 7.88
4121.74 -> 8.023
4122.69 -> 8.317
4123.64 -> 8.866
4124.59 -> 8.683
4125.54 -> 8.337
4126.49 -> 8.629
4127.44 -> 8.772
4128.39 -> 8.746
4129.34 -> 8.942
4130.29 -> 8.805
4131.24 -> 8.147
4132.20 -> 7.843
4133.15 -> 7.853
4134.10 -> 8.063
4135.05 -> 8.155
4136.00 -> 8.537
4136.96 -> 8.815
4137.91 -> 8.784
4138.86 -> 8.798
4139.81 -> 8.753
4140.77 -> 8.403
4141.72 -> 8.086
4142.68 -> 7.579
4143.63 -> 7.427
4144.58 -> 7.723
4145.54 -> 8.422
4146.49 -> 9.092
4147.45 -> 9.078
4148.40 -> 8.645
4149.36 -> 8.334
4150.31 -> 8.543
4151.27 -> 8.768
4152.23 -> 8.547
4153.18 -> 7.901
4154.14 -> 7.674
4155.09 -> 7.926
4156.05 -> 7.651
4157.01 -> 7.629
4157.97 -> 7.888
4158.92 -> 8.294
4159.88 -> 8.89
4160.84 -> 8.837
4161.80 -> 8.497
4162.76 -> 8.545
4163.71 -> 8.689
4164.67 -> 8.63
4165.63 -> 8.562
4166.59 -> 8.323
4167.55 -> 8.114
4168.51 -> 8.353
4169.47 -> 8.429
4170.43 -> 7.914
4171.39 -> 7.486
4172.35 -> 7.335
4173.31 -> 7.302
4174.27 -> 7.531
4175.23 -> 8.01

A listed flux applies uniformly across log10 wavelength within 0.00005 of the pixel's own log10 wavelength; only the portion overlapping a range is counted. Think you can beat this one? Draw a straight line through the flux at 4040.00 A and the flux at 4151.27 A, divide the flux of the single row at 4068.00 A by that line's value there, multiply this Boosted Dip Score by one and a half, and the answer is 1.39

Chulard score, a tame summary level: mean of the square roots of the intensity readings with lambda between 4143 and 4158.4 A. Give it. 2.86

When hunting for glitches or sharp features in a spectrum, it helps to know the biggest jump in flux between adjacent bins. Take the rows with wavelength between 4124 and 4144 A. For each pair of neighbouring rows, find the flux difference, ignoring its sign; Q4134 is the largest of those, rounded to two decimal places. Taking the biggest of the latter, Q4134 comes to 0.66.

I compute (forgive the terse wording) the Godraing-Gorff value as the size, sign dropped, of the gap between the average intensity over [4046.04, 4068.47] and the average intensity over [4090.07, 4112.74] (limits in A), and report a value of 0.40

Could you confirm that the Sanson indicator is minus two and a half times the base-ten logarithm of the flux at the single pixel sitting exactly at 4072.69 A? -2.20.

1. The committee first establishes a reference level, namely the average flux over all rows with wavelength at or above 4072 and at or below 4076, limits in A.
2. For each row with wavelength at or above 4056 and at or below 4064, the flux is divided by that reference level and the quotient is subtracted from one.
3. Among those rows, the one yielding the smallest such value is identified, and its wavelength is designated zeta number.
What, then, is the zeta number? 4061.45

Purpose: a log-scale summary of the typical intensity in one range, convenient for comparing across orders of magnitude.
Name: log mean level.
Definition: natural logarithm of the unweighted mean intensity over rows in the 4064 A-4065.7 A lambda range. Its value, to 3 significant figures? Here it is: 1.97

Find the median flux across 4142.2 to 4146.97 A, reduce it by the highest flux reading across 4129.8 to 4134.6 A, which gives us -1.1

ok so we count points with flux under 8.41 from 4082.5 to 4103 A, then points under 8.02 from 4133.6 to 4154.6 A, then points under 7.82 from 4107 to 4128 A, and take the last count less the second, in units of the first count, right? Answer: -0.17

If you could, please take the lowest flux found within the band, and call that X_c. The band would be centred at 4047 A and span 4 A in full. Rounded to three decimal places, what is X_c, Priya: 6.003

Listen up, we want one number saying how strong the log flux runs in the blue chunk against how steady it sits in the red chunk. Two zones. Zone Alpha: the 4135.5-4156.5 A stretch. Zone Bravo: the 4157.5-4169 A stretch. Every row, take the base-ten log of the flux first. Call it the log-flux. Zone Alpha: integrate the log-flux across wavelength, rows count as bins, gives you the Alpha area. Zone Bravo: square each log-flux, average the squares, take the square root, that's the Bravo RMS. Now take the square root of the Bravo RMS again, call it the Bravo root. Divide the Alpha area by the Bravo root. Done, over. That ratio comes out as 20.1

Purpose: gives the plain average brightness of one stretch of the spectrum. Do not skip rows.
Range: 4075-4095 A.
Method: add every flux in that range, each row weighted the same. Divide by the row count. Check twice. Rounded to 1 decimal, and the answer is 8.3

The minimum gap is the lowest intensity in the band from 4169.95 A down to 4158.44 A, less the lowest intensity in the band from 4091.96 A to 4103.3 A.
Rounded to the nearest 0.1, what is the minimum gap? 3.4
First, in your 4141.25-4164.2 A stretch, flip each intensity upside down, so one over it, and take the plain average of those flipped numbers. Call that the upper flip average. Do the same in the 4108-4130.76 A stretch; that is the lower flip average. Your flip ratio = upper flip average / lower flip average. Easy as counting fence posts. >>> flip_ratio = 1.01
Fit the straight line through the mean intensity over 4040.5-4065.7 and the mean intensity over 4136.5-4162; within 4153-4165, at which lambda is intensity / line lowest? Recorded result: 4157.01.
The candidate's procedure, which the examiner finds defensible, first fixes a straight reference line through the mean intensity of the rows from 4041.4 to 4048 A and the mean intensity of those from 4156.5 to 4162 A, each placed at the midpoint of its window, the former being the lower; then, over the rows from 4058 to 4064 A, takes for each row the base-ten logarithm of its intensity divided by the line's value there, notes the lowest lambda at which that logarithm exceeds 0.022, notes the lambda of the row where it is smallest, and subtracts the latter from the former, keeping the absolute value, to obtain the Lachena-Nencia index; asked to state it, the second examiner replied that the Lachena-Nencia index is 3.7 A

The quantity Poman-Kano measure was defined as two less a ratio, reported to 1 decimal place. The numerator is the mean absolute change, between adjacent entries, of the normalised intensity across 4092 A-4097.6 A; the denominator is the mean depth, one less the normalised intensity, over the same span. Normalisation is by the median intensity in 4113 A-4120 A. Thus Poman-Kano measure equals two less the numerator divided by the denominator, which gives 1.4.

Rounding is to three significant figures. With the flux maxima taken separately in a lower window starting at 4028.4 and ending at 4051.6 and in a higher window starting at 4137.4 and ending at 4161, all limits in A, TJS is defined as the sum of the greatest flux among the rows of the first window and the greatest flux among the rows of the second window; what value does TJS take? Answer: 18.1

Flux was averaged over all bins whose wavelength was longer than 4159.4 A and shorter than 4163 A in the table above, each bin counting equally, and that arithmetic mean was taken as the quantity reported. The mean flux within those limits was 8.7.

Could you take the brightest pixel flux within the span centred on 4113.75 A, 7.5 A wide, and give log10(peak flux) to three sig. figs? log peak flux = 0.941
